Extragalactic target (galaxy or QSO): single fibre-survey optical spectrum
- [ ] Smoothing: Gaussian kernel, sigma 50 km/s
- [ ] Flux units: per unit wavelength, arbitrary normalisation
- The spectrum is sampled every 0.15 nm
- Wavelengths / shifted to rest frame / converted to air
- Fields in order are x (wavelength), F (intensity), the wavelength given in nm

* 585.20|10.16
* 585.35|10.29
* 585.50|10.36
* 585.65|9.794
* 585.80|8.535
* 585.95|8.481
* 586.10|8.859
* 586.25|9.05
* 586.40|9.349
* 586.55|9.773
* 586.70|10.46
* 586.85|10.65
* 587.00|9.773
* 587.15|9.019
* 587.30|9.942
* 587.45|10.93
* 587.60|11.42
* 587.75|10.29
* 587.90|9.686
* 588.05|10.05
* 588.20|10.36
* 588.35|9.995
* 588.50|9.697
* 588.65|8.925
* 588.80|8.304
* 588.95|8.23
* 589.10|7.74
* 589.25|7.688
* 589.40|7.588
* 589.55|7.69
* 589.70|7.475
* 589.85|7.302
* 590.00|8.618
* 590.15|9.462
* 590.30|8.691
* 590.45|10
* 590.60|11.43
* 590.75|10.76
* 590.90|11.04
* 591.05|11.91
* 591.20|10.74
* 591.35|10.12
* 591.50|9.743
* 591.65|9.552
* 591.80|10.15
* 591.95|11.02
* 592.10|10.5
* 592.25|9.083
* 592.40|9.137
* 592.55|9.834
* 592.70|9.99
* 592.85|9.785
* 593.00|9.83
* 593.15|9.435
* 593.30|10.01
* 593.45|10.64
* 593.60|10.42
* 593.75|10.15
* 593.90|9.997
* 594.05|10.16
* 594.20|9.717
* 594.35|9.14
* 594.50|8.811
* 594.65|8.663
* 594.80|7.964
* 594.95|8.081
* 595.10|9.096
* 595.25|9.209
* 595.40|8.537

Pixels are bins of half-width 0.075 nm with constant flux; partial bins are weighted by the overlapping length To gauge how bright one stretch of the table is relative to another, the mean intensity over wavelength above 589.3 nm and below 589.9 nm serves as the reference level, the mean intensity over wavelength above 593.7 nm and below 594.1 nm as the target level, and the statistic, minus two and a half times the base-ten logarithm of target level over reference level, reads -0.32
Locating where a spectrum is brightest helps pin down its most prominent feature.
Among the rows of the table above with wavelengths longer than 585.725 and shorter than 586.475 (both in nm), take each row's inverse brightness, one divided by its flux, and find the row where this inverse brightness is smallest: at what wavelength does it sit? 586.40 nm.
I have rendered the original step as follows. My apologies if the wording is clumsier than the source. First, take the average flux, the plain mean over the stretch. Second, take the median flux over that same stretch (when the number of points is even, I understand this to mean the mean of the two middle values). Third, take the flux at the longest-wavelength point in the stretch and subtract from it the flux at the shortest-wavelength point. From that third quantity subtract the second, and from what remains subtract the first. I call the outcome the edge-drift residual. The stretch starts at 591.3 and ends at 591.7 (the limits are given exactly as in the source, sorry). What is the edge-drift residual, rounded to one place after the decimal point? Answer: -20.1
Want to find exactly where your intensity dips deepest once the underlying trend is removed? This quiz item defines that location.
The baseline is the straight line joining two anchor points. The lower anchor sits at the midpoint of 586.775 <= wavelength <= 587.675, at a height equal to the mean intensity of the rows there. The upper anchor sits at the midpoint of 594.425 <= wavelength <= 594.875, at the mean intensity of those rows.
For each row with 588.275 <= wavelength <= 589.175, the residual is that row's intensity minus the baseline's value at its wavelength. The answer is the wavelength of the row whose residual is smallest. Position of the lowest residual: 589.10 nm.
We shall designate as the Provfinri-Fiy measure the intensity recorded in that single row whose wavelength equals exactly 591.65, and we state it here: 9.552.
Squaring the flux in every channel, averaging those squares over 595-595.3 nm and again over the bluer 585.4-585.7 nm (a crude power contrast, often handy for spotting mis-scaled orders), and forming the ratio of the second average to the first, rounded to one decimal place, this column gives 1.2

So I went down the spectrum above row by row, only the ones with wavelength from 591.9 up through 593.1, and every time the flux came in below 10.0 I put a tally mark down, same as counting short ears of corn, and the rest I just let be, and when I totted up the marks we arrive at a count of 6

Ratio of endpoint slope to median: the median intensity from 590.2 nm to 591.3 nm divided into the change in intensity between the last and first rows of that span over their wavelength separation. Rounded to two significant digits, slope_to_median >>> 0.21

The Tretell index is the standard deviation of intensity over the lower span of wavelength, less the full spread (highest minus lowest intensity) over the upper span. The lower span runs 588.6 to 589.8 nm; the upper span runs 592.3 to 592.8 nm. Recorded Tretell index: -0.4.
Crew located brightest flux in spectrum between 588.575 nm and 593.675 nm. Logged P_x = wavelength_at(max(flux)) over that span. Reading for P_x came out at 591.05 nm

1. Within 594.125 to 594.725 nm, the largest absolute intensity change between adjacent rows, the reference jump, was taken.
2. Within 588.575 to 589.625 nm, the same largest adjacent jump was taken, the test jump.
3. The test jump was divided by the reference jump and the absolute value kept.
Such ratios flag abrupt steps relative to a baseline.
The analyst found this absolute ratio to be 1.08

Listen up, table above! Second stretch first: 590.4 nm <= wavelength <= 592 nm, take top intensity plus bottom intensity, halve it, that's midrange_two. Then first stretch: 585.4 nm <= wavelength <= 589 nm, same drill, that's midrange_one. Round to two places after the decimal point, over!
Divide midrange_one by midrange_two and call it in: 0.92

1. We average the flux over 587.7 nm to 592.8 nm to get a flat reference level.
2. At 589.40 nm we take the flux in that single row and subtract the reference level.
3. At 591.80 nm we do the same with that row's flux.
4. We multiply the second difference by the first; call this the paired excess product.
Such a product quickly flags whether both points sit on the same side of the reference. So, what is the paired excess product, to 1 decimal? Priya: -1.3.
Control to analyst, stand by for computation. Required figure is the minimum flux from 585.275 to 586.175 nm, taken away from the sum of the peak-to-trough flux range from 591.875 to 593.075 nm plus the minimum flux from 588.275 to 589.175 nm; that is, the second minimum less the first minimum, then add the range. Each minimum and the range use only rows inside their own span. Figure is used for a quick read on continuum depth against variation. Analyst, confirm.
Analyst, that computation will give 1.2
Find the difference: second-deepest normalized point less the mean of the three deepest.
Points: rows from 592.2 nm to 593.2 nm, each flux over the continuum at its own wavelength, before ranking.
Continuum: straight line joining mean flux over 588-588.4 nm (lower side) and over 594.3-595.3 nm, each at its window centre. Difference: -0.014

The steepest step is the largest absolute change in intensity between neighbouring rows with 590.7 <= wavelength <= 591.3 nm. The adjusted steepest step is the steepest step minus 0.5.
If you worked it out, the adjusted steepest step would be 0.7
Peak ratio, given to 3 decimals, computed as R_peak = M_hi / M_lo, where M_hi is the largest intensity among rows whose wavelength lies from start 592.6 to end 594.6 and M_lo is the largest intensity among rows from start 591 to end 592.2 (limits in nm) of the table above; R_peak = 0.893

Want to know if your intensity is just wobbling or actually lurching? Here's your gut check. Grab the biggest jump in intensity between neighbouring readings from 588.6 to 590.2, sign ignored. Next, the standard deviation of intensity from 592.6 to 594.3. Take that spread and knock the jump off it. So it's -1.0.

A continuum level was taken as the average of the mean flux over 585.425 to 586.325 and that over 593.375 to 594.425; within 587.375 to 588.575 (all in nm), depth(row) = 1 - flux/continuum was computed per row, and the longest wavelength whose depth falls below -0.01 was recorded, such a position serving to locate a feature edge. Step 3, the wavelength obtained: 588.35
